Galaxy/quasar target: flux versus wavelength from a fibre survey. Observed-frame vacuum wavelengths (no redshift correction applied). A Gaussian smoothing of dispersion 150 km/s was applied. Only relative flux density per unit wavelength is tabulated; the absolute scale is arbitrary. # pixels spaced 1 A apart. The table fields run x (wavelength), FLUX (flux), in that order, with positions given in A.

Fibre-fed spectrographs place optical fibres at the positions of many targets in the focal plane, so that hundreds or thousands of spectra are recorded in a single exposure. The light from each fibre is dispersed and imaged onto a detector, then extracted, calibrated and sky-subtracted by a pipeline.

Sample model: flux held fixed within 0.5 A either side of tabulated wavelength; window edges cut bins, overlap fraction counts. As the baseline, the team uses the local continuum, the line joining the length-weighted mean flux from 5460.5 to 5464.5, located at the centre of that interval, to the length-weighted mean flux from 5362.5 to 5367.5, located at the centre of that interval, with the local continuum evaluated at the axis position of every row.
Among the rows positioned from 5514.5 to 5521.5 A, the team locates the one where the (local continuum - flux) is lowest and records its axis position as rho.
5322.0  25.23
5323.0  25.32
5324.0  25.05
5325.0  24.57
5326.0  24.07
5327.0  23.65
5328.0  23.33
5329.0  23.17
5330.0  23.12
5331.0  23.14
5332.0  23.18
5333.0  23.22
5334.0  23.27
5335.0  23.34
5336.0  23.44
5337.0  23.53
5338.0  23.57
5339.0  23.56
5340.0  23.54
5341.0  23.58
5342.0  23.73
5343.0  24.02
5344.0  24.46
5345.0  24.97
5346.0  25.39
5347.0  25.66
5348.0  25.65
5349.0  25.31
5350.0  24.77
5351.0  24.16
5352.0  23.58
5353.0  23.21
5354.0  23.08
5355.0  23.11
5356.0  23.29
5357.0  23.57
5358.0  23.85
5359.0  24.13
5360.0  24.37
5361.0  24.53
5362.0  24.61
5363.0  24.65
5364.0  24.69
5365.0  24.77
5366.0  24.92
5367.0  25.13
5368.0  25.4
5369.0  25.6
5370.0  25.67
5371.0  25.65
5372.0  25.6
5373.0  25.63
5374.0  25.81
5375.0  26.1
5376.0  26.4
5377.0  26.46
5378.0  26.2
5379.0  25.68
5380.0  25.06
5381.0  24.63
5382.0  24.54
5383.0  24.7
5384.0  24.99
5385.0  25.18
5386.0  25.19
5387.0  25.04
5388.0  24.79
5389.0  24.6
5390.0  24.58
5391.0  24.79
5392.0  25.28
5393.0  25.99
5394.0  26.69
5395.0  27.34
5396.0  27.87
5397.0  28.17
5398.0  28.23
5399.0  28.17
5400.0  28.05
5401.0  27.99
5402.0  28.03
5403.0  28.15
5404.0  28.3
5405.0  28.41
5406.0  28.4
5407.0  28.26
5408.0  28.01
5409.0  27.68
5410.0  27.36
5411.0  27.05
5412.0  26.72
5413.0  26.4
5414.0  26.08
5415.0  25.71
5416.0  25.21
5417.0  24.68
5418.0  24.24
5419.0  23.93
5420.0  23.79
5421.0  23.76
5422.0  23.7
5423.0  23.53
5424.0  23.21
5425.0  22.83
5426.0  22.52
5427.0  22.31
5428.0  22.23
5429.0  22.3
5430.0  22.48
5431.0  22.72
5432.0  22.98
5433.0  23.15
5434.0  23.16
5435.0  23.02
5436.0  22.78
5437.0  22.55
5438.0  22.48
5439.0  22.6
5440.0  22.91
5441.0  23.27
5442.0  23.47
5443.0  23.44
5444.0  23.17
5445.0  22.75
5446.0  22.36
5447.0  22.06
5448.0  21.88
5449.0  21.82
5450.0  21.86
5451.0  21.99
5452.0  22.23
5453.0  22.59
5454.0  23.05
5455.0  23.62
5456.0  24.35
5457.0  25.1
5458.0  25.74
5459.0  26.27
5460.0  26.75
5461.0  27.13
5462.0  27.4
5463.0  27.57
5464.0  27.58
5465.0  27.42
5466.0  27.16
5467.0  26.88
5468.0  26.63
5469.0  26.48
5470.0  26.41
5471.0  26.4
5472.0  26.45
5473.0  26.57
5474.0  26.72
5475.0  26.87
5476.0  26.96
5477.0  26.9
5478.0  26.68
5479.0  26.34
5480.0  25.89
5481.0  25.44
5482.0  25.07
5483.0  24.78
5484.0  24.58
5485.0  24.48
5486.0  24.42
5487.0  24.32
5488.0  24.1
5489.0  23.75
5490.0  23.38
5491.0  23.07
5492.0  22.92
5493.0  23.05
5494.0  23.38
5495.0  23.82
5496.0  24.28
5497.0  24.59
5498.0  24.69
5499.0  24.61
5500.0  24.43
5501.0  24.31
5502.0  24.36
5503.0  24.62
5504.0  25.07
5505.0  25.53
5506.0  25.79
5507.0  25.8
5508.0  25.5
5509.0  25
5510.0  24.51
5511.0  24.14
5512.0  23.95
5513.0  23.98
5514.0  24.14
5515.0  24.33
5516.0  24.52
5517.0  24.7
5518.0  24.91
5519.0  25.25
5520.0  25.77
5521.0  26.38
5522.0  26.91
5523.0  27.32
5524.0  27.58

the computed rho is 5521.0 A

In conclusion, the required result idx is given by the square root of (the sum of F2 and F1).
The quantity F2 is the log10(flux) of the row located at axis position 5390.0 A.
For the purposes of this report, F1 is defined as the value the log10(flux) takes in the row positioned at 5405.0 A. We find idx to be 1.69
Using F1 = 1.45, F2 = 1.39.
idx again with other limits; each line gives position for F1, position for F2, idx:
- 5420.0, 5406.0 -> 1.68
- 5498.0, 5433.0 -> 1.66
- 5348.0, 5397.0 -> 1.69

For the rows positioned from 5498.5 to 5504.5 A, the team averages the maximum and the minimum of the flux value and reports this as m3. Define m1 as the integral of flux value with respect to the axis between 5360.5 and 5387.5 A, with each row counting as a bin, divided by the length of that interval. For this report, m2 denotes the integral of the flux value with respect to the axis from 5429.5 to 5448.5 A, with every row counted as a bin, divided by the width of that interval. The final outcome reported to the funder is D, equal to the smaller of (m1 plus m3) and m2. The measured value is 22.8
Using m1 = 25.3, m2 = 22.8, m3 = 24.7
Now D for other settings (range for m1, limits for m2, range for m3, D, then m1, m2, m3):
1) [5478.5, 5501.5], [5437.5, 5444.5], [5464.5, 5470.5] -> 23.0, 24.3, 23.0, 26.9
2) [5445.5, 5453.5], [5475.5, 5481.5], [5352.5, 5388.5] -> 26.4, 22.1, 26.4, 24.8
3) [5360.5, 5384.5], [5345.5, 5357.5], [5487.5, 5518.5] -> 24.2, 25.3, 24.2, 24.4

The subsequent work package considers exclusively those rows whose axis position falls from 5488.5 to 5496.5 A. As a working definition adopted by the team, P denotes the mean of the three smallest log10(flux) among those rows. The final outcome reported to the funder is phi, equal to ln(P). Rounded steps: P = 1.362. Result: 0.309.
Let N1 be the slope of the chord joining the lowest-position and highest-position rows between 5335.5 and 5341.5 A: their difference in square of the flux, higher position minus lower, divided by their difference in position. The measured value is 1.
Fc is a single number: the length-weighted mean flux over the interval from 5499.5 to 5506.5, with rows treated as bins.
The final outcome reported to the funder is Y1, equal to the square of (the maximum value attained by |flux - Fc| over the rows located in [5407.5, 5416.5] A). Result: 10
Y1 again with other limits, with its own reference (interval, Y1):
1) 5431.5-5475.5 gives 9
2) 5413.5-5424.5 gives 3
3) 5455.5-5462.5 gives 6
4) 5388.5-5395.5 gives 6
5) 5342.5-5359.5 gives 3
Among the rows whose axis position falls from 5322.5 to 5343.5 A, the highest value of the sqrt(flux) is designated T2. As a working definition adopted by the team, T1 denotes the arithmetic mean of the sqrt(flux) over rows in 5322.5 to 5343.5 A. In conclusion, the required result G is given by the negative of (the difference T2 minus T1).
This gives -0.17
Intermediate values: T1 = 4.87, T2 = 5.03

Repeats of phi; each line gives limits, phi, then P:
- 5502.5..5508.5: 0.336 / 1.399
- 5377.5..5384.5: 0.330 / 1.391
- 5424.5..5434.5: 0.299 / 1.348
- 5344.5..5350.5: 0.335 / 1.398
